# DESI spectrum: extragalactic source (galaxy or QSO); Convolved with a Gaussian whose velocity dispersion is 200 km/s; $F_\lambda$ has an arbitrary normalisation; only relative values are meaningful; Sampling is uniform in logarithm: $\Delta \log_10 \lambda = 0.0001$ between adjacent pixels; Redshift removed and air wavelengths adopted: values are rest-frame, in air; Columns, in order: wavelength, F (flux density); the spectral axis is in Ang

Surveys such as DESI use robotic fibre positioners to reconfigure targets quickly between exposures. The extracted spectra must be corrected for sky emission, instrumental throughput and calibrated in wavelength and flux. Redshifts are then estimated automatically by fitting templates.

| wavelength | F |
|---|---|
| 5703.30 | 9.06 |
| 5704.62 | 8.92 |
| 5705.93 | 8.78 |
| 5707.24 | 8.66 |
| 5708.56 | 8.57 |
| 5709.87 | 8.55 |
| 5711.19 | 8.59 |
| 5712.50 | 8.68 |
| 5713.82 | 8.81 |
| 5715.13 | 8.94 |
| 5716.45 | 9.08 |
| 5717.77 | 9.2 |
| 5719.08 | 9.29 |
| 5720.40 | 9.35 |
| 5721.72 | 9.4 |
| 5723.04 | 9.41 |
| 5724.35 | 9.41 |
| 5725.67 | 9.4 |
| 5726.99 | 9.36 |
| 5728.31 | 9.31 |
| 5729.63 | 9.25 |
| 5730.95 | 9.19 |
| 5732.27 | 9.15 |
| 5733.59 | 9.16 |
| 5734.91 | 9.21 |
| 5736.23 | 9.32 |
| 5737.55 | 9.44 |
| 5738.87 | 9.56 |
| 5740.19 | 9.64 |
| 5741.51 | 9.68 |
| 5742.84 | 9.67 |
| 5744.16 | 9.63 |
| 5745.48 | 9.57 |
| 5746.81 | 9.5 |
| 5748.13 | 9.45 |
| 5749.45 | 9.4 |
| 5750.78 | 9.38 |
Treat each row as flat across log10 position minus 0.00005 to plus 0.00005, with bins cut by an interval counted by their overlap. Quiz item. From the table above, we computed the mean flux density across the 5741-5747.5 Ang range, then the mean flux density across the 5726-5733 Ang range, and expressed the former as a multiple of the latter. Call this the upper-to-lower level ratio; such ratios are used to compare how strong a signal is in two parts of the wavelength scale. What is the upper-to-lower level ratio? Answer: 1.04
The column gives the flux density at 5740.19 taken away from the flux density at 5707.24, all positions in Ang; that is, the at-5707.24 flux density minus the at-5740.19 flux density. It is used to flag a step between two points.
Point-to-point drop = -1.0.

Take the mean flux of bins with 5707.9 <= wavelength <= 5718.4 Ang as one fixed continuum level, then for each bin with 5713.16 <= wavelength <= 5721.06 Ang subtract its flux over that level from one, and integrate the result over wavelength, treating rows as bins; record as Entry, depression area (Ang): -0.28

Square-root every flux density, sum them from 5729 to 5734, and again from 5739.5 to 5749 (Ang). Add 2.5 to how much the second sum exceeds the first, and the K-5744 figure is 12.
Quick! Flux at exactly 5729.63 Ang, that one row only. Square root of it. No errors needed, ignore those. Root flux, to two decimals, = 3.04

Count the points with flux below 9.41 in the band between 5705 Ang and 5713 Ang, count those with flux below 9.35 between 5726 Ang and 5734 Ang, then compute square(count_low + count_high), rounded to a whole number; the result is 121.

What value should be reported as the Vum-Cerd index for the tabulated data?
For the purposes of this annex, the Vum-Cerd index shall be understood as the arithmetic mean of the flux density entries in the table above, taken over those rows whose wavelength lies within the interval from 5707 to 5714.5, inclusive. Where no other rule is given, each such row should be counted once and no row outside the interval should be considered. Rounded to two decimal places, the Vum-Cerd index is 8.64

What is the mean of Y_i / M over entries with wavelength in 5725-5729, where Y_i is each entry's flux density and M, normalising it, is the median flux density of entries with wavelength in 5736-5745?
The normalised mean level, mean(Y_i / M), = 0.97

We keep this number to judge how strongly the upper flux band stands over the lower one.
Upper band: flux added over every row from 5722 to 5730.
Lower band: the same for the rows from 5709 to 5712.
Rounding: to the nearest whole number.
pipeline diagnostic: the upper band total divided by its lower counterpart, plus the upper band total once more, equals 59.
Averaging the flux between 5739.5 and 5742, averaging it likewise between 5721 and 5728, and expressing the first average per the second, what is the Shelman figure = 1.03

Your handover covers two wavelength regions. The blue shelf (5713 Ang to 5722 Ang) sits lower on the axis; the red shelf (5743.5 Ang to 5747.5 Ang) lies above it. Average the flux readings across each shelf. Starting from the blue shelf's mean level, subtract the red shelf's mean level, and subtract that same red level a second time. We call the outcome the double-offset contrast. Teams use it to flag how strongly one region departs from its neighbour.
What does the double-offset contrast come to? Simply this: -10.0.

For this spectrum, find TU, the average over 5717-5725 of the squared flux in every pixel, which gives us 87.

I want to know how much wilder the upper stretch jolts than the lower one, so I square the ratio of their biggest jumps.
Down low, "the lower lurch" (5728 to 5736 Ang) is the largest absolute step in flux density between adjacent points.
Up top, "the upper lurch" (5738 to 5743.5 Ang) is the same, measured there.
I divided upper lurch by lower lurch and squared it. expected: 1.78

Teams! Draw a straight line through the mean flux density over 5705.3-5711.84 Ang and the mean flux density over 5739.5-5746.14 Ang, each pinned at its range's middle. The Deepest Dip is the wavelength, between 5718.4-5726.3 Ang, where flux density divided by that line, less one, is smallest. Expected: 5725.67 Ang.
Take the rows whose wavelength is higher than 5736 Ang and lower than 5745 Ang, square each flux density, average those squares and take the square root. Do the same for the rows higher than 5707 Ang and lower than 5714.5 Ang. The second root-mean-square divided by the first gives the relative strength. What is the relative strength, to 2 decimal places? 0.90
